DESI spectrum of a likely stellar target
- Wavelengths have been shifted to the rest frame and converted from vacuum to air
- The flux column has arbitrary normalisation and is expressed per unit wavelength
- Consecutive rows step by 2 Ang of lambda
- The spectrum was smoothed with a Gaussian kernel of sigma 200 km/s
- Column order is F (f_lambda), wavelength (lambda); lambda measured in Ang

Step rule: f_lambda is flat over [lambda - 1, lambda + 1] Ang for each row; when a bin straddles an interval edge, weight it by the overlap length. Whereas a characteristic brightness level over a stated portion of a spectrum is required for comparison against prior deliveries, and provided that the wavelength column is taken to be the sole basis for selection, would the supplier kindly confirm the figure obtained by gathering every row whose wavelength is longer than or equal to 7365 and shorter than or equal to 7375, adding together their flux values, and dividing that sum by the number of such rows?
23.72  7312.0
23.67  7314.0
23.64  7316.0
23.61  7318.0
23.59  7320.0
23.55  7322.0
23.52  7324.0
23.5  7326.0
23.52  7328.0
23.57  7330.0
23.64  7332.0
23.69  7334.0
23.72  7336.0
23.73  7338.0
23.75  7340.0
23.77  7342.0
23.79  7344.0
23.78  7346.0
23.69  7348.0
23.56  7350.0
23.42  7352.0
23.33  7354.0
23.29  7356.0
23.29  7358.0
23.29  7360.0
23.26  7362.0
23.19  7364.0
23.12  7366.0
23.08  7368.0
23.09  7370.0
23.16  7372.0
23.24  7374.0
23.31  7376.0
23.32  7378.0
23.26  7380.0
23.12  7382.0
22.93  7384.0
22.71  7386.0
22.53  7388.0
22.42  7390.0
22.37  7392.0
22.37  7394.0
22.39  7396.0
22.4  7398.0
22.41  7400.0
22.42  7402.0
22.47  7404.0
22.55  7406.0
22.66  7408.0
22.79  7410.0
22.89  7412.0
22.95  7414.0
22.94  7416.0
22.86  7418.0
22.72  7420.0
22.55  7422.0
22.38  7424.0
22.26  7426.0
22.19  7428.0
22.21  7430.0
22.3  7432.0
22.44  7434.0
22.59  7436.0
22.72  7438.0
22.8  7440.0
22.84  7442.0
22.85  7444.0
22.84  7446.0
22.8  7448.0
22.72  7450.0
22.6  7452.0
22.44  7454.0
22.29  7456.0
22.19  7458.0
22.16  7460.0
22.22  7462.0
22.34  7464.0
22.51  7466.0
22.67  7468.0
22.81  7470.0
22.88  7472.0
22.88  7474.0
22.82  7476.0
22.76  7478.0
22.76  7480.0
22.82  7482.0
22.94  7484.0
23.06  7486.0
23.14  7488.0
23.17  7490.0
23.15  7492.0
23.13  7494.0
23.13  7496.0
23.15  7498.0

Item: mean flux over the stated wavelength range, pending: 23.14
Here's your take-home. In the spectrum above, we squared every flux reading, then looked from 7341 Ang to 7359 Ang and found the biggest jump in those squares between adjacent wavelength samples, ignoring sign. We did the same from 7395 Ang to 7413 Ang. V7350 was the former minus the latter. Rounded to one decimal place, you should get 0.7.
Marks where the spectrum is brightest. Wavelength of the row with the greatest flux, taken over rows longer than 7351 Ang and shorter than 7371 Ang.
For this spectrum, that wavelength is 7352.0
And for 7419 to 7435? 7420.0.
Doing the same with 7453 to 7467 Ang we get 7466.0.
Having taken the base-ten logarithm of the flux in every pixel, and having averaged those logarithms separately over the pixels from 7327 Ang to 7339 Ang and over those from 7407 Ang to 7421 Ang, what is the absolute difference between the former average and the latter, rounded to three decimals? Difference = 0.015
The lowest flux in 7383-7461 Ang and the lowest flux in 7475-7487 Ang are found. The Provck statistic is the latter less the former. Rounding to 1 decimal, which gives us 0.6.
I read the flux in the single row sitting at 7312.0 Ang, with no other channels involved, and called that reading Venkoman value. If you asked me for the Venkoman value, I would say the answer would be 23.72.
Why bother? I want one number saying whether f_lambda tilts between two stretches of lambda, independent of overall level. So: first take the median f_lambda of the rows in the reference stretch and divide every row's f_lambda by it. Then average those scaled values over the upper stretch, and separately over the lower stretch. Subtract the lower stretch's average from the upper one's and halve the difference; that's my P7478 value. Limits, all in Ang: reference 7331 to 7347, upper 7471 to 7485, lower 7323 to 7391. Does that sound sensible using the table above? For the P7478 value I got -0.011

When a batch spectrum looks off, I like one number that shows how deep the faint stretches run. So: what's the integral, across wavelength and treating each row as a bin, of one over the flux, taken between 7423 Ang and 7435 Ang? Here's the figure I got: 0.538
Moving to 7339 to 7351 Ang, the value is 0.506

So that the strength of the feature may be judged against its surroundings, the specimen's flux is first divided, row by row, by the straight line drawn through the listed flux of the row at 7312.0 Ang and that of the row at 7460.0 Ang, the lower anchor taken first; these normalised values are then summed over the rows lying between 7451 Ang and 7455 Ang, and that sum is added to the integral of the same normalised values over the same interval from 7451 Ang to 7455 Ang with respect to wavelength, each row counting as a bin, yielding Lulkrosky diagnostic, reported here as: 6.08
